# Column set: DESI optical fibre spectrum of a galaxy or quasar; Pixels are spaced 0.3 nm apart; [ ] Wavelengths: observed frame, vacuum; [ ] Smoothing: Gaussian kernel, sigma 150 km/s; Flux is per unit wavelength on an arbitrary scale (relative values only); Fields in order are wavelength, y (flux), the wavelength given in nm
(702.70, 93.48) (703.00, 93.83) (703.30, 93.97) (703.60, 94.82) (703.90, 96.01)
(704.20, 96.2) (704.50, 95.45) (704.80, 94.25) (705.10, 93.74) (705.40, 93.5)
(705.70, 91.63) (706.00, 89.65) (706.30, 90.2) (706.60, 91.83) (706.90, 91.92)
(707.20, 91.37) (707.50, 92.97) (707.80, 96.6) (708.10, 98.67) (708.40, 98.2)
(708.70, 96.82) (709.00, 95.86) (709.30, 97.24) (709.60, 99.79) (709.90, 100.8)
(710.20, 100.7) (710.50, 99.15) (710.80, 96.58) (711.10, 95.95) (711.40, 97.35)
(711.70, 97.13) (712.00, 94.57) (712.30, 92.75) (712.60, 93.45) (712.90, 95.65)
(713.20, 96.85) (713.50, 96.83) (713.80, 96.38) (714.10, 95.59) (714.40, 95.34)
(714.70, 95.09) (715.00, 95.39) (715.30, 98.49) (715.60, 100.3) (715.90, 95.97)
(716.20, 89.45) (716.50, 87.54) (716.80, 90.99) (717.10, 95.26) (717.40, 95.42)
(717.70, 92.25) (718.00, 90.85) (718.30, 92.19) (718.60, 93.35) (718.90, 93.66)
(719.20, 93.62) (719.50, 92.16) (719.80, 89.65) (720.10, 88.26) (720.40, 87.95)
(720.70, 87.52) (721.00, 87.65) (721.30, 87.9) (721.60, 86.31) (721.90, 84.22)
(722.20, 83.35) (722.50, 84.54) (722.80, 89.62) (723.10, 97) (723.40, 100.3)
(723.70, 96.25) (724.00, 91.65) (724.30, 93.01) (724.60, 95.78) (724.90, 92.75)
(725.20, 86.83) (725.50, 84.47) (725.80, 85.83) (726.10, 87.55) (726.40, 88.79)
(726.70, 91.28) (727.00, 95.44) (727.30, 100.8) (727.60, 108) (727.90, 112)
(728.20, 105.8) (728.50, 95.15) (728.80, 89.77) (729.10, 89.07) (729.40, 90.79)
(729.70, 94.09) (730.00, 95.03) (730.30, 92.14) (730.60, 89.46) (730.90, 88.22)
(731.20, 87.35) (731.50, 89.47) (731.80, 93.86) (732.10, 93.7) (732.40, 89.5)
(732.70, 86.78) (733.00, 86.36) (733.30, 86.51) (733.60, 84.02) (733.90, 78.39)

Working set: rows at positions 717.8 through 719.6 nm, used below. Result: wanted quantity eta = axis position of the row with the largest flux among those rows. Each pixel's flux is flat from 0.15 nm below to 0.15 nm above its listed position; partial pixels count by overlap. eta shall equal 718.90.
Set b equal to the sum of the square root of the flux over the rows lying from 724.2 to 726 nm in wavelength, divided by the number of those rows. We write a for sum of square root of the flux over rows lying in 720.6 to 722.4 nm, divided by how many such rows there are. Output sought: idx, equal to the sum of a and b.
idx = 18.8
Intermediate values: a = 9.28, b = 9.47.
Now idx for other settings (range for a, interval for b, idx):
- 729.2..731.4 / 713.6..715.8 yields 19.4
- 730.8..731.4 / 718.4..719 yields 19.0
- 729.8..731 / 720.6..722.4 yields 18.8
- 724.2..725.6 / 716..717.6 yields 19.1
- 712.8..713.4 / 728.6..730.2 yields 19.4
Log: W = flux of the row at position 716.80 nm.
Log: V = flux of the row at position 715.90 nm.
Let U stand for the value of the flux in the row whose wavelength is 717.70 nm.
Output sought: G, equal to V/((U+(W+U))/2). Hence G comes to 0.70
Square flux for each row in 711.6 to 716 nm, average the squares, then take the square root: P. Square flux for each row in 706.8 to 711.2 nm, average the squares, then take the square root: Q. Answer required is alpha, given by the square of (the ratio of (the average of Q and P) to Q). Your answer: 0.99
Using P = 96.0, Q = 96.9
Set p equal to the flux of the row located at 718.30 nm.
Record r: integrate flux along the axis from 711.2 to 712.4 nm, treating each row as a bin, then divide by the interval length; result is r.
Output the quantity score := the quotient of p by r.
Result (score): 0.96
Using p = 92.19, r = 96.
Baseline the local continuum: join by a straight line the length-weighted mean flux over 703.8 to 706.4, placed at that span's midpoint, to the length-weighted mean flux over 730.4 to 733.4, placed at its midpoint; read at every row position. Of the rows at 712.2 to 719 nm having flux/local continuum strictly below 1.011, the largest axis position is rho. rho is 718.30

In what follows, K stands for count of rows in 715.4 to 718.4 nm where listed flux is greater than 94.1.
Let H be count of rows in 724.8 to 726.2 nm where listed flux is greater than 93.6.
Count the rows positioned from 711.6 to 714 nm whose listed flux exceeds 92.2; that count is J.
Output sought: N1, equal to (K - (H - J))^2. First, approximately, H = 0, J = 8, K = 4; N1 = 144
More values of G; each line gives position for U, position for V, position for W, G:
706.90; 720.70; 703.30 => 0.63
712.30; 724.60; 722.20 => 0.71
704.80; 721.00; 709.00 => 0.62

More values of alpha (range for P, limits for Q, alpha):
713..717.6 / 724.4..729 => 1.00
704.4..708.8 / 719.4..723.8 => 1.05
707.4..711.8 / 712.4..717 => 1.03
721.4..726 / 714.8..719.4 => 0.96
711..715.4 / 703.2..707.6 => 1.03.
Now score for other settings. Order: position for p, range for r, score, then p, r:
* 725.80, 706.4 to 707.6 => 0.93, 85.83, 92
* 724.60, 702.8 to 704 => 1.01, 95.78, 95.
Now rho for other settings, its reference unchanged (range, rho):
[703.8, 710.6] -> 707.50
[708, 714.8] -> 712.30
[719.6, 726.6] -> 726.40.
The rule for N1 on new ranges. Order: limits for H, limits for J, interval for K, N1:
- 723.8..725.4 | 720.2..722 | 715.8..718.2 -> 4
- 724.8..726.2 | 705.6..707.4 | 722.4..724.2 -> 9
